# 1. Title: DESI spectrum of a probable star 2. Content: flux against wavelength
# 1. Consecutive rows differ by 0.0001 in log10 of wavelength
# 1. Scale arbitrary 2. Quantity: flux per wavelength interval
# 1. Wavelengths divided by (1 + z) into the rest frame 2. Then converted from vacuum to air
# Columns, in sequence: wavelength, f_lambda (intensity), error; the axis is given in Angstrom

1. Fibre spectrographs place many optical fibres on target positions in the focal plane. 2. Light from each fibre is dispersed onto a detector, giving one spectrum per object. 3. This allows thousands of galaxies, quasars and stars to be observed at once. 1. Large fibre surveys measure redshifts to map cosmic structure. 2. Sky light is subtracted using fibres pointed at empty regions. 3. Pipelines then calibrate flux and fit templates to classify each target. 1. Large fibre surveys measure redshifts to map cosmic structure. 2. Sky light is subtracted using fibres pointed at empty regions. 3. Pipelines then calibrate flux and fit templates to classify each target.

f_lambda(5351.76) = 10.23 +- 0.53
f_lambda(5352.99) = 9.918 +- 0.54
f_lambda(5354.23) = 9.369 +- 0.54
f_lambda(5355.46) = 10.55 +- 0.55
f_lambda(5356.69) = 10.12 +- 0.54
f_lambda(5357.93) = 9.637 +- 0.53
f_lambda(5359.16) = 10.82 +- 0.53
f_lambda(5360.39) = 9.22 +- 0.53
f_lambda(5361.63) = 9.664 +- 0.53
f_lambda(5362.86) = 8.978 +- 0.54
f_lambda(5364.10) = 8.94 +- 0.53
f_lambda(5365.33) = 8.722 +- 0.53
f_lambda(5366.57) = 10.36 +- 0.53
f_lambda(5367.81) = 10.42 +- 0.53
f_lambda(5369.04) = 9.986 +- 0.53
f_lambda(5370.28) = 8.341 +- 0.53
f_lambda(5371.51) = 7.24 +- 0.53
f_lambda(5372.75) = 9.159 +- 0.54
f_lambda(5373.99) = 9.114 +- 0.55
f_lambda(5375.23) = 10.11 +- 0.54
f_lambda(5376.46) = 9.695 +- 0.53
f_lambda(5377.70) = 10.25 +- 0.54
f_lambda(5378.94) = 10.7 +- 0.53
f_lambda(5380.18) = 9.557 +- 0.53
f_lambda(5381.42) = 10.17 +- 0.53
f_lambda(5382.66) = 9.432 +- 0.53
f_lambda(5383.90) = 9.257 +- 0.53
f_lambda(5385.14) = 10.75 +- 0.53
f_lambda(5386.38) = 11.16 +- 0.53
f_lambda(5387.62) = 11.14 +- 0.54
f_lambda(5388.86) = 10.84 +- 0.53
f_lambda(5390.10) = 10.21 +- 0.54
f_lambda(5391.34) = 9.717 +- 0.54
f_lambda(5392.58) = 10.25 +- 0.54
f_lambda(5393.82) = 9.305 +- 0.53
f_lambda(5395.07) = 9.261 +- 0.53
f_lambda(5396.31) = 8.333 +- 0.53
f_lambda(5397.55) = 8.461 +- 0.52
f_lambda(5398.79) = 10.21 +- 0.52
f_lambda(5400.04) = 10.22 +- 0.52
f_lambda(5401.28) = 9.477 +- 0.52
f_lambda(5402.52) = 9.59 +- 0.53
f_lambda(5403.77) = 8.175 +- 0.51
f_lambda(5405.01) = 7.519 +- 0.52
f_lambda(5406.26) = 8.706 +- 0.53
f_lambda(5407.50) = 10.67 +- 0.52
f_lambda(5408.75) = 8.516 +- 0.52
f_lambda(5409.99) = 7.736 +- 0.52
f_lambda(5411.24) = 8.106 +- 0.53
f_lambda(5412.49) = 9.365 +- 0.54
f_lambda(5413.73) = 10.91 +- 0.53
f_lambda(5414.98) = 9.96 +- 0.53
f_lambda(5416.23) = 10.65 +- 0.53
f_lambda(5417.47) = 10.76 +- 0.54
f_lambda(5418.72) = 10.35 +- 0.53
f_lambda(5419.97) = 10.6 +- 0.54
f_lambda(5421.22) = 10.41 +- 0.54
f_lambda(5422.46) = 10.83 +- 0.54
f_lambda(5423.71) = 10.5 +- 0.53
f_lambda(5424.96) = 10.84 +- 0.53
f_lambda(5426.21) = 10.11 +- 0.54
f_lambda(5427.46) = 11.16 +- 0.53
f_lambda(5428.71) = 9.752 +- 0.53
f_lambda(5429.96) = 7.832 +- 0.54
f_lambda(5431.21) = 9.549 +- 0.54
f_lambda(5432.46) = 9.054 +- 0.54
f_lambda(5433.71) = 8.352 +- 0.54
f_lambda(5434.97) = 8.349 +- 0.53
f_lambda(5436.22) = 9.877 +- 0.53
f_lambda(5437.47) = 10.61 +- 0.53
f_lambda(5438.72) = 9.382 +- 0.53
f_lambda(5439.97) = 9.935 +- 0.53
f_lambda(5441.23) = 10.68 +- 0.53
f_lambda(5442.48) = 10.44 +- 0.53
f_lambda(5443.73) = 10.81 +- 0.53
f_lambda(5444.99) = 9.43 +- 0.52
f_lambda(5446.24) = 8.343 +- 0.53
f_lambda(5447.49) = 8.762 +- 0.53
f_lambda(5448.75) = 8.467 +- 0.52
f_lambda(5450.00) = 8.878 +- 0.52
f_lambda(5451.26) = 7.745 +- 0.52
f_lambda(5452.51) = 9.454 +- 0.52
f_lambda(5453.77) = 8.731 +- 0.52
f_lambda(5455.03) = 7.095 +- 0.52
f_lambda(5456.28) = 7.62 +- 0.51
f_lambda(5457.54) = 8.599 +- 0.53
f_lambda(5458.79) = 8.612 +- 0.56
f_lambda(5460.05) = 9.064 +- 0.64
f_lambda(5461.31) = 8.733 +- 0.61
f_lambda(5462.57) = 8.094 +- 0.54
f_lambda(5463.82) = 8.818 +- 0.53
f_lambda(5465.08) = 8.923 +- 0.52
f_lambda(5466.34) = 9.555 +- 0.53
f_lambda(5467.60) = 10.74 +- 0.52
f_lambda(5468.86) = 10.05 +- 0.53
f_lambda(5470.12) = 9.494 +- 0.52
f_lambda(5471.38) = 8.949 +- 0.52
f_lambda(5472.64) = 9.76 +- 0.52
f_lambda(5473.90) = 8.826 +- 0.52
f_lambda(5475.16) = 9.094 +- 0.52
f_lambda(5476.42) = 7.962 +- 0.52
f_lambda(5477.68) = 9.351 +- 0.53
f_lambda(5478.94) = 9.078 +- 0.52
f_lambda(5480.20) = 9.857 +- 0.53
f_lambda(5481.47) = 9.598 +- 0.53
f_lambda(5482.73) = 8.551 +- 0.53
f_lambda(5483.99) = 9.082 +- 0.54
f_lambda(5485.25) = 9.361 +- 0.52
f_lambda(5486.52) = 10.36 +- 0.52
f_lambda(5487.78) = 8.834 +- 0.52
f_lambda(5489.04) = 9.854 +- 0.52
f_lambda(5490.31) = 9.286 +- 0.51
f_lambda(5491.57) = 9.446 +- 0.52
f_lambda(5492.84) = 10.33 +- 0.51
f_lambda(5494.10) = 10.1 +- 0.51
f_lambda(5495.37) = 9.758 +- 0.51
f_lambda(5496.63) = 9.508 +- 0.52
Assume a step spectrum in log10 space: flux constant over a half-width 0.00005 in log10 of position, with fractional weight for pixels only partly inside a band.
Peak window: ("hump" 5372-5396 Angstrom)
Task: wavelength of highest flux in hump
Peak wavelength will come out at 5386.38 Angstrom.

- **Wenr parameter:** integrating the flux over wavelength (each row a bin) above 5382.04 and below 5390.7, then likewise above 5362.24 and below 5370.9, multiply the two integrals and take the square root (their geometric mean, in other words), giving 86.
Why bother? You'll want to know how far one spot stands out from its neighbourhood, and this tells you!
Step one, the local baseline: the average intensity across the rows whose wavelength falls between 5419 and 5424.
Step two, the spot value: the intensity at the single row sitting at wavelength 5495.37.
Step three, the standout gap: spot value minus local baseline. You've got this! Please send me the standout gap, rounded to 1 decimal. -0.8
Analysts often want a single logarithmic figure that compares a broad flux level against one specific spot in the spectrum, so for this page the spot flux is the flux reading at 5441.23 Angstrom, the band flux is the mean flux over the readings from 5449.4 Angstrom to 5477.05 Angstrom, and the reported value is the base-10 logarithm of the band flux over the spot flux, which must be -0.08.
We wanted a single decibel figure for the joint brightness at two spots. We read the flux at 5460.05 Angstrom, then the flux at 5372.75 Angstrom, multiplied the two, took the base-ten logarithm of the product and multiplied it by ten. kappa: 19.2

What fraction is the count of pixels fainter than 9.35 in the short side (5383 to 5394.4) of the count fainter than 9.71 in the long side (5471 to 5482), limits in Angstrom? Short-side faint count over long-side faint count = 0.29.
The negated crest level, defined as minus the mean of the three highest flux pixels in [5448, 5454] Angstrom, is -9.0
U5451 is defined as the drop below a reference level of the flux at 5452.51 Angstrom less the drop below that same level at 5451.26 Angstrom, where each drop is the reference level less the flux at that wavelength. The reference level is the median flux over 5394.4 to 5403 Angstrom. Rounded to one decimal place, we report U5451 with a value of -1.7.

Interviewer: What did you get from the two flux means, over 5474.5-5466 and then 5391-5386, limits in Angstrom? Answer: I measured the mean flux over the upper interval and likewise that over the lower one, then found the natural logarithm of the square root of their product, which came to 2.32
